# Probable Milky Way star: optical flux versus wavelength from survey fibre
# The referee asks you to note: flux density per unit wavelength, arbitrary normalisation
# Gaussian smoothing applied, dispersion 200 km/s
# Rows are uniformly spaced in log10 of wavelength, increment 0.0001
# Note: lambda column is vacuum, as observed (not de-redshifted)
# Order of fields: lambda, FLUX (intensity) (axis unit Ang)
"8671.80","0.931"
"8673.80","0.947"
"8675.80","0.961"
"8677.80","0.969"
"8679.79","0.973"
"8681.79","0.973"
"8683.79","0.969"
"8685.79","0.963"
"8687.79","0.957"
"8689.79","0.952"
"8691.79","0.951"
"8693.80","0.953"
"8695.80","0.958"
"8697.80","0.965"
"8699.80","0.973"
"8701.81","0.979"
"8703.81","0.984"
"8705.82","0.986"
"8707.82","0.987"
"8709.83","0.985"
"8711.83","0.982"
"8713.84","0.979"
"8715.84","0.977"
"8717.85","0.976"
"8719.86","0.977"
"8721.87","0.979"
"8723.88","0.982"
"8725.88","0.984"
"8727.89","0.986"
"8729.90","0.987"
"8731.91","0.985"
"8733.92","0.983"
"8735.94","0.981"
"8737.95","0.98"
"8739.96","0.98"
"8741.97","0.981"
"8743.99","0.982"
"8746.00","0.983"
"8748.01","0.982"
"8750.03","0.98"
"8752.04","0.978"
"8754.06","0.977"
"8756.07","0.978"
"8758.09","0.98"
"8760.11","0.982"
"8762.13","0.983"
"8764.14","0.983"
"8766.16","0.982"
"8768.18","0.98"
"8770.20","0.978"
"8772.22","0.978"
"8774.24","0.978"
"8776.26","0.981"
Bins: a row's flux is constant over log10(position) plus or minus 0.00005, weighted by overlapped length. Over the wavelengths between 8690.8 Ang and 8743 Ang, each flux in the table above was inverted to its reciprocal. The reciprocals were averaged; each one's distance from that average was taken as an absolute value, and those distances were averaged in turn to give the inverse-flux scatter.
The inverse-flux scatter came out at 0.0075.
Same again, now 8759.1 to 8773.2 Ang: 0.0020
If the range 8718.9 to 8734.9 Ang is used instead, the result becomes 0.0028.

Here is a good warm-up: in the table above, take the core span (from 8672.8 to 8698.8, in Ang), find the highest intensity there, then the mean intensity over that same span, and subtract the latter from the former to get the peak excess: 0.012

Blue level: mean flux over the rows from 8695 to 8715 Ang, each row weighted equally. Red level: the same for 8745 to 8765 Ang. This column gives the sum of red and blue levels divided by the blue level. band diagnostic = 2.00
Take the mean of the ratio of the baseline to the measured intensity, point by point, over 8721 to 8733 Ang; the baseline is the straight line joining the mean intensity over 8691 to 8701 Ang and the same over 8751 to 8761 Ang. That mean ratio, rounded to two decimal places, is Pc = 0.99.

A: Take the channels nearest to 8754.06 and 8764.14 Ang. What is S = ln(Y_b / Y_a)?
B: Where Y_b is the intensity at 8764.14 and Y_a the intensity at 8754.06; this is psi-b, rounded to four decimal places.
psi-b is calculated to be 0.0061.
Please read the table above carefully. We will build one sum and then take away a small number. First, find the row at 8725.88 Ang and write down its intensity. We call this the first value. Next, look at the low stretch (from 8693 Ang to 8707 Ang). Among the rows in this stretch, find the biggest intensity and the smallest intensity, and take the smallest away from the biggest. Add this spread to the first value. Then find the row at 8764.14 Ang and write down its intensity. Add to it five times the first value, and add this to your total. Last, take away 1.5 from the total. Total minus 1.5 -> 5.42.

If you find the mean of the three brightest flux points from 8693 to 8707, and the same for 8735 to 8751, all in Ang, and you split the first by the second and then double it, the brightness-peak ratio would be 2.00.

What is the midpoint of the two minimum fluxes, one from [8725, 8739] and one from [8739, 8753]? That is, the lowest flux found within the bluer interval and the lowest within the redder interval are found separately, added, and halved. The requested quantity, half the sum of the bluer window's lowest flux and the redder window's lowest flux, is 0.979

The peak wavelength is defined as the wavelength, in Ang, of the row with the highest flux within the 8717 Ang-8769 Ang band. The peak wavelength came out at 8729.90 Ang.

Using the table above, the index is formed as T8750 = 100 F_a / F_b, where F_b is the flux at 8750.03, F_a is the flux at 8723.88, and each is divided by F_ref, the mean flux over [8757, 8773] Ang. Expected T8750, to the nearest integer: 100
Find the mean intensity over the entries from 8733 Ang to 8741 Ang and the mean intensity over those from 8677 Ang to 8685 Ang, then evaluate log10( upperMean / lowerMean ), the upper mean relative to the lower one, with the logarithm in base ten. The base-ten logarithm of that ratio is 0.004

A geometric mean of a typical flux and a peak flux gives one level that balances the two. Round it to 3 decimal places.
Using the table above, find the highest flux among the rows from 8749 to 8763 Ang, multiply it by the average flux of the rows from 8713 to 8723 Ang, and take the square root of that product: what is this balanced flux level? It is 0.980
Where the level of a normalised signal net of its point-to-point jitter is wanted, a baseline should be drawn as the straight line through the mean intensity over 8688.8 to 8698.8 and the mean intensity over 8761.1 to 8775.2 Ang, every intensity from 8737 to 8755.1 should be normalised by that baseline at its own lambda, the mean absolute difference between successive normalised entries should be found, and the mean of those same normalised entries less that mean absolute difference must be 1.01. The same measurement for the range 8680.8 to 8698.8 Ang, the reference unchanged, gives 1.00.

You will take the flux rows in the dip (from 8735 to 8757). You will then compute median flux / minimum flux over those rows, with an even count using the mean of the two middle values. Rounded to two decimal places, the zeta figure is 1.00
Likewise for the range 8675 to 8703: 1.01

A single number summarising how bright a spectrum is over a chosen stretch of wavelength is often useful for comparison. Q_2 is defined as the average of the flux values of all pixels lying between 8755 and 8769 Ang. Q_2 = 0.981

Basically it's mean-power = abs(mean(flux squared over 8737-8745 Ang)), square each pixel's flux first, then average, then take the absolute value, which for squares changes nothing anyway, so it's 0.962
